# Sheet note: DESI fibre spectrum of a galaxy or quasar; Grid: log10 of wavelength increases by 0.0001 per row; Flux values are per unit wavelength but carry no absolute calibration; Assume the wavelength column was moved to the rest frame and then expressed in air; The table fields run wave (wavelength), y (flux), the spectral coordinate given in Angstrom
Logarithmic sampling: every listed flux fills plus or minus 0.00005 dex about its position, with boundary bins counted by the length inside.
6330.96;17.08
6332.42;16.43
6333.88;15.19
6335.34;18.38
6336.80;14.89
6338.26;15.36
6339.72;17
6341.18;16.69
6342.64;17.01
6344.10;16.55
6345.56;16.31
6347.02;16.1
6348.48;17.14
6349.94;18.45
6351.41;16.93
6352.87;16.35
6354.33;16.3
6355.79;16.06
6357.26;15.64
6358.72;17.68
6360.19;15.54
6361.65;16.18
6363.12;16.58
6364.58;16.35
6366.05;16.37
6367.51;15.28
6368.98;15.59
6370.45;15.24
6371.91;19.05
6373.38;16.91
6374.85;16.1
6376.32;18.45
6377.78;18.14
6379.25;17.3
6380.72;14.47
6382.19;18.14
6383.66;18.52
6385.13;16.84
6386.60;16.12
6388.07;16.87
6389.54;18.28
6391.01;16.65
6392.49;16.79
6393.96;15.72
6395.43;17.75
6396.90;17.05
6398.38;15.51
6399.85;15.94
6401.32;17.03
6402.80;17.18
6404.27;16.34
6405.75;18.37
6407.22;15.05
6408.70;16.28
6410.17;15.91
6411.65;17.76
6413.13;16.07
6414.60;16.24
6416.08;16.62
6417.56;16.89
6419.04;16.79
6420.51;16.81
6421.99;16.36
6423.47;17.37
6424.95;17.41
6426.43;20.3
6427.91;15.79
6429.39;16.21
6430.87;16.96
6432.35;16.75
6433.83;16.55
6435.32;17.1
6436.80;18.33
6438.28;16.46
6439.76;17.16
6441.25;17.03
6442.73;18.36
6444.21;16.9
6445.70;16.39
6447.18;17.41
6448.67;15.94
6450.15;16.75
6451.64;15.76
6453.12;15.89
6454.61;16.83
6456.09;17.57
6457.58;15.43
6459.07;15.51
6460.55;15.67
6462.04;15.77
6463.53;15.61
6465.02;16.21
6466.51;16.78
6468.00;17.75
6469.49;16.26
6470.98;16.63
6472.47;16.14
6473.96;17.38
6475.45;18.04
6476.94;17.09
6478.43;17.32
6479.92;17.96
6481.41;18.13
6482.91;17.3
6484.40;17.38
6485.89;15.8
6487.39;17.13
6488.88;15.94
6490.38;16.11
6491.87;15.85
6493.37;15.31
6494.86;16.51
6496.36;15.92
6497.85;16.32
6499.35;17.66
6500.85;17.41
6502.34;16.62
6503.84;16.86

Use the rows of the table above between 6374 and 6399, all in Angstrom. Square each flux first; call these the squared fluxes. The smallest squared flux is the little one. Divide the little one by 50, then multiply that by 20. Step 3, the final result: 84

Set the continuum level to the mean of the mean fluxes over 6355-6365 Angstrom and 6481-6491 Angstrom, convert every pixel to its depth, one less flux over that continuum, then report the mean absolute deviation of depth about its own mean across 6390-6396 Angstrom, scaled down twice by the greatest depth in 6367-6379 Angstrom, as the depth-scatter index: 5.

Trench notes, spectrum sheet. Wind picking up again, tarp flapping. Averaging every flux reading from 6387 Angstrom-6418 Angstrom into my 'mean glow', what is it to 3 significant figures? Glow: 16.7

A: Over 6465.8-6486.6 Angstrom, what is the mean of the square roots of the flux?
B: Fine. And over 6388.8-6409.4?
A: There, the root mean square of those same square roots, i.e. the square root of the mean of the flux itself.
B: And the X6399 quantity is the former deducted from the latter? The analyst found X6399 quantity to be -0.05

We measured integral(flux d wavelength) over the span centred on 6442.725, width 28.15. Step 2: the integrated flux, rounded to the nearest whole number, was 475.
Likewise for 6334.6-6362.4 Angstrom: 460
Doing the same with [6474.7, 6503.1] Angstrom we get 478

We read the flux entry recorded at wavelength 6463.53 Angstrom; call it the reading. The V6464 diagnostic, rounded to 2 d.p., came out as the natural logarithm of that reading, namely 2.75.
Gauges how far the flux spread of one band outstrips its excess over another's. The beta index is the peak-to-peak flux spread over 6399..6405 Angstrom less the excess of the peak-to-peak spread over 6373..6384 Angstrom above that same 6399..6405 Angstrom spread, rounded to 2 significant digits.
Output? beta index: -1.6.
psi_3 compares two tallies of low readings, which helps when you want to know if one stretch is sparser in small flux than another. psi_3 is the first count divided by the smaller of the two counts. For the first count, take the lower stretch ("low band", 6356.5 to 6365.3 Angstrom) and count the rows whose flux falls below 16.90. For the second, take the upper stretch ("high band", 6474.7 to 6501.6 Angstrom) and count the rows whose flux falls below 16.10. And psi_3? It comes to 1.0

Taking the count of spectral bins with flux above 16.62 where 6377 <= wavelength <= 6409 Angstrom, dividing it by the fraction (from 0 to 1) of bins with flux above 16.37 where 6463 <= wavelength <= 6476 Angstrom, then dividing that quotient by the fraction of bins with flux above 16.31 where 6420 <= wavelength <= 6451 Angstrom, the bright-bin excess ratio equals 29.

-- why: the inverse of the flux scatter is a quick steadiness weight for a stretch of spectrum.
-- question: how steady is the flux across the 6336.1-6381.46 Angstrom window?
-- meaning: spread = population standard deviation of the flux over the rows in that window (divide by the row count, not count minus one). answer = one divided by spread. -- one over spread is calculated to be 0.95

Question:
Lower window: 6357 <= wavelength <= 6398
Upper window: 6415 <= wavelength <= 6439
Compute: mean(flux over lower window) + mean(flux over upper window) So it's 33.8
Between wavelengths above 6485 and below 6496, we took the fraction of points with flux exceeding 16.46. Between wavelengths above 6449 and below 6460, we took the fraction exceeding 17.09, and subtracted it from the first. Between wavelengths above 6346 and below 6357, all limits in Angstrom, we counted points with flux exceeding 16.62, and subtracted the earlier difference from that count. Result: 2.9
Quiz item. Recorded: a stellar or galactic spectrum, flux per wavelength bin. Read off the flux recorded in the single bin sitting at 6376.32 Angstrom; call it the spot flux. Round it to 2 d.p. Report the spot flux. 18.45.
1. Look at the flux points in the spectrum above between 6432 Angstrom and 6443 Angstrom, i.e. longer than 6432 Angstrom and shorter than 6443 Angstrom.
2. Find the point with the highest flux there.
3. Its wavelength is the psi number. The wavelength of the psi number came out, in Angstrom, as 6442.73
